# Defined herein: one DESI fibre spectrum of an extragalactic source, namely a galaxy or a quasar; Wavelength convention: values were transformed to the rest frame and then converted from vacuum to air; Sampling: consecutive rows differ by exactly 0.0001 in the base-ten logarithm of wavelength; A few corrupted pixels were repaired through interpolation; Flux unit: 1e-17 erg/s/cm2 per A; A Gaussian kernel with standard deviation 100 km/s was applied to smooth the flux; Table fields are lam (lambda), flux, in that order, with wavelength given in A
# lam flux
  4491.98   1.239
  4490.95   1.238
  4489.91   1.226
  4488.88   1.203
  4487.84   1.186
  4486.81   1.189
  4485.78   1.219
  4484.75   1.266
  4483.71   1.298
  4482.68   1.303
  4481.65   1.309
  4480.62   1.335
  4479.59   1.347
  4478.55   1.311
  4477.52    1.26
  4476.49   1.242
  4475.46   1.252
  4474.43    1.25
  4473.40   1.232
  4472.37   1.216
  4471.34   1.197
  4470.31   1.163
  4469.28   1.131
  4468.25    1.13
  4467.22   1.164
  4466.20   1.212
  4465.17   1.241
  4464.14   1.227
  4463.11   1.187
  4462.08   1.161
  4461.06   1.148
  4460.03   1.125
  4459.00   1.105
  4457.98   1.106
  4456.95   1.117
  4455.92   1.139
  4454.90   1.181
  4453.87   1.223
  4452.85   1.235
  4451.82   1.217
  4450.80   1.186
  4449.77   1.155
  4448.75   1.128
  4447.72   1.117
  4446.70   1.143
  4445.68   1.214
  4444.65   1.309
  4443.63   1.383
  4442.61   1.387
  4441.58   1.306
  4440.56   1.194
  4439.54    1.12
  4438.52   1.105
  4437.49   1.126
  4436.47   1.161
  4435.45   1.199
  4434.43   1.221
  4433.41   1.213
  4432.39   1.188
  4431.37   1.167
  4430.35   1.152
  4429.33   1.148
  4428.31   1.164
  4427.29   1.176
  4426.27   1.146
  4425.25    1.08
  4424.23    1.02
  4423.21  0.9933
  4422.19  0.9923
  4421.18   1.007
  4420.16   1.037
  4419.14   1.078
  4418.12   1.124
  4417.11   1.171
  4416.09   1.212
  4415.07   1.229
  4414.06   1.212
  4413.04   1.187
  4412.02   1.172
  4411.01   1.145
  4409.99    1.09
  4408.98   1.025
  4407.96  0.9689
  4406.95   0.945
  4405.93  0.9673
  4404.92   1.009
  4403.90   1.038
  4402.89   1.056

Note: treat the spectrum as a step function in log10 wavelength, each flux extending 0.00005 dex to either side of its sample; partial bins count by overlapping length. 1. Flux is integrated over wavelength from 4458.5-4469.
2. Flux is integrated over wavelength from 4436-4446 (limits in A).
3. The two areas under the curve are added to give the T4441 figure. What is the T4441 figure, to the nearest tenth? 24.6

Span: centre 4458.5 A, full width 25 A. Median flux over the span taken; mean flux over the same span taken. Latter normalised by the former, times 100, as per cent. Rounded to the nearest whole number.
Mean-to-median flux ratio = 101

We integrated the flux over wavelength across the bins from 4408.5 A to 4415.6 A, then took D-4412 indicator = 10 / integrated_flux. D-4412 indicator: 1.22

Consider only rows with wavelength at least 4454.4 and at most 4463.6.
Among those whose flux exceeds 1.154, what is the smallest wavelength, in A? 4454.90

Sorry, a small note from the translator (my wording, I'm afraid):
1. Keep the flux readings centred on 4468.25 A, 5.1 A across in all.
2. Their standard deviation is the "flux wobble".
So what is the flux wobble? 0.03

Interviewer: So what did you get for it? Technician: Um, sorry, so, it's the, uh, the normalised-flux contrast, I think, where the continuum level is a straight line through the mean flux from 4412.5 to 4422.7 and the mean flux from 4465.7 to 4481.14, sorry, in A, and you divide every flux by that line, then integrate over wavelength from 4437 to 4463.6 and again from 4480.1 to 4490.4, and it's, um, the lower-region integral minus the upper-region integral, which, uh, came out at 16.3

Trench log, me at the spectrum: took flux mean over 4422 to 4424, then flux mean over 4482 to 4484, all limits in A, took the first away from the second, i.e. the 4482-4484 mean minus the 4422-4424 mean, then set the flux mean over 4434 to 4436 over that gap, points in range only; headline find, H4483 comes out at 4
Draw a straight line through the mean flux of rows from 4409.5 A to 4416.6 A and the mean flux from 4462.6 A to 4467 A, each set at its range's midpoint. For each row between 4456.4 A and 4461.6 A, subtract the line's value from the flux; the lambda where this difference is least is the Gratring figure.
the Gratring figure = 4459.00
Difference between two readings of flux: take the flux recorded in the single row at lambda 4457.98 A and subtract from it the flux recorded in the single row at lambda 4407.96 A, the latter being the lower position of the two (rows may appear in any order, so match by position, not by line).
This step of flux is 0.14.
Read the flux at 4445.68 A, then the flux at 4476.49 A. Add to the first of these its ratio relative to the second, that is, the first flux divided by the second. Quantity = 2.19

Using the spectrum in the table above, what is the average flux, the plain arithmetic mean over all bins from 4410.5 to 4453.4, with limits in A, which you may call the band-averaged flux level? 1.16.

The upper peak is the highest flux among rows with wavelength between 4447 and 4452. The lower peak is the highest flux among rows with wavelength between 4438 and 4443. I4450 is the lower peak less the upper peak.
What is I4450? 0.17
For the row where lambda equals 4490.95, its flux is 1.238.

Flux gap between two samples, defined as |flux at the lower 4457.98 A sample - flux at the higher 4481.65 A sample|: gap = 0.20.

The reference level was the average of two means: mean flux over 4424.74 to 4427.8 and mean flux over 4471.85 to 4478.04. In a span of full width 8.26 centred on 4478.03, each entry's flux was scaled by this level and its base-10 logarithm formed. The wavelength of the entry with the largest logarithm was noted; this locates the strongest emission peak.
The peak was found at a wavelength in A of 4479.59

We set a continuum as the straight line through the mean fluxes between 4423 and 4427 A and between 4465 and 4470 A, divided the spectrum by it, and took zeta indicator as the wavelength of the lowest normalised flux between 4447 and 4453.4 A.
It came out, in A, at 4447.72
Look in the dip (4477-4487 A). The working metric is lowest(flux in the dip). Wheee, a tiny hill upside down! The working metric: 1.189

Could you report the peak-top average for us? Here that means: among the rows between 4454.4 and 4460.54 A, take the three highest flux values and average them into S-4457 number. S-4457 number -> 1.15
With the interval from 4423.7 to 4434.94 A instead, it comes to 1.21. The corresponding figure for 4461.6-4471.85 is 1.23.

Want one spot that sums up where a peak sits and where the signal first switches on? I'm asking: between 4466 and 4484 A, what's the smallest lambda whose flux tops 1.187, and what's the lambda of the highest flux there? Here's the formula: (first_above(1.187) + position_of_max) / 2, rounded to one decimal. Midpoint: 4472.9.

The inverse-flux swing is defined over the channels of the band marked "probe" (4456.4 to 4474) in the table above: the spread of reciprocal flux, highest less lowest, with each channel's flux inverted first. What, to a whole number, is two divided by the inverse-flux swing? 20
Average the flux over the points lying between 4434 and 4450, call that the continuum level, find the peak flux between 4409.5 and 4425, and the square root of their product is 1.22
